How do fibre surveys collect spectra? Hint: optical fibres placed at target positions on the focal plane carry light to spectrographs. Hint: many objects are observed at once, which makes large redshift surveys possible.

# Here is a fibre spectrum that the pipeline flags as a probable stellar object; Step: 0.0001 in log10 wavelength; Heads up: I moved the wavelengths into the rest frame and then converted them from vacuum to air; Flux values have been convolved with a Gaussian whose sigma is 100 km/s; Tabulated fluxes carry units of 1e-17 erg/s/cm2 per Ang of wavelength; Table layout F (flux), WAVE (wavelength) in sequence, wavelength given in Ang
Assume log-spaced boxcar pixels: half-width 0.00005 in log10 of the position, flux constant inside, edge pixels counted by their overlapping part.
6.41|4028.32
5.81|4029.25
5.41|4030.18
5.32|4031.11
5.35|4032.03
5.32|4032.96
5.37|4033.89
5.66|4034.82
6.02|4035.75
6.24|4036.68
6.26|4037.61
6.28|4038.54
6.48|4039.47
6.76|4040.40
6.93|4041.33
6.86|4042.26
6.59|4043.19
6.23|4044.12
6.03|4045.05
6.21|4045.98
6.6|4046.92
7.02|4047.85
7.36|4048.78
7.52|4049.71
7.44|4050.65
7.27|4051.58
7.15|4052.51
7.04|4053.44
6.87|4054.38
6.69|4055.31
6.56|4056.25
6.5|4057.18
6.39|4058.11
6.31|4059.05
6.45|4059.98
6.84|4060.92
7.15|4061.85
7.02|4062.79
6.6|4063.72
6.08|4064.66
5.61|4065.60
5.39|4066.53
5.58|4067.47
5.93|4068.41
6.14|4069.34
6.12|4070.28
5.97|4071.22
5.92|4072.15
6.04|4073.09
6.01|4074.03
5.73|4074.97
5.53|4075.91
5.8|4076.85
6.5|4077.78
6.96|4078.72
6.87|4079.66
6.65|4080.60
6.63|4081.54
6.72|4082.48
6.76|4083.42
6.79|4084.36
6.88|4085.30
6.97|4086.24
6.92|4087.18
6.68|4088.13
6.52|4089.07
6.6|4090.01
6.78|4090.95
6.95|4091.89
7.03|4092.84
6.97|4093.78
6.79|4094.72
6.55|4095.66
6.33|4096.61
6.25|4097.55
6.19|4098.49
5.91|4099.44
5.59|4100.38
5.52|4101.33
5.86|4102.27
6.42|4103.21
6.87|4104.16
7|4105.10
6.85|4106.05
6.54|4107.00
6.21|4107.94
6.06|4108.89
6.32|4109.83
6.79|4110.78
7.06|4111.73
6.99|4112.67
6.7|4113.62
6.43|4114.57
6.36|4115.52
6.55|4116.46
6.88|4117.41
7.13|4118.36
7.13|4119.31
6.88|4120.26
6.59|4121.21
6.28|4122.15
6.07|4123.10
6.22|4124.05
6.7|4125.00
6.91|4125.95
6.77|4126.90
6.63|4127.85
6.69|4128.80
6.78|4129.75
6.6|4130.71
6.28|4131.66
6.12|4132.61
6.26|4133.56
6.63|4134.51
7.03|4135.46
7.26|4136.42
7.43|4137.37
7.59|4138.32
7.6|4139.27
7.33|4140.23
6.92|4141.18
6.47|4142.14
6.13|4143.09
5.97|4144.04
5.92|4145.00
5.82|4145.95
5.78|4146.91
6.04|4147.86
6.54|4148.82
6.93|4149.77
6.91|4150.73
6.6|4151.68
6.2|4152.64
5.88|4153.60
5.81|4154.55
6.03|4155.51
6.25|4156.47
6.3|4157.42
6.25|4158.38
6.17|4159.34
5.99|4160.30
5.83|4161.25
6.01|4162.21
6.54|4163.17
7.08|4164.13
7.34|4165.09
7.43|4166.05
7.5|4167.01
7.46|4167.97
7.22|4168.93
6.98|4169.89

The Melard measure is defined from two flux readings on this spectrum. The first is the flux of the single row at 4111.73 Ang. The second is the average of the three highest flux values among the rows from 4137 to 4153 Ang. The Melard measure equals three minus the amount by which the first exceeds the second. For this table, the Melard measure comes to 3.5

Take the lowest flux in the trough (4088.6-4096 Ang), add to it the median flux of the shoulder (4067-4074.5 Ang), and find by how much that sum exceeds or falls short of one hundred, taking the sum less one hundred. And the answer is -87.5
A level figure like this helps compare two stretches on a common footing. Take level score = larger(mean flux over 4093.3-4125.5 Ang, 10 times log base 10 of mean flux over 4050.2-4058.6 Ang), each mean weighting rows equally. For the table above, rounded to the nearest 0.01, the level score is 8.38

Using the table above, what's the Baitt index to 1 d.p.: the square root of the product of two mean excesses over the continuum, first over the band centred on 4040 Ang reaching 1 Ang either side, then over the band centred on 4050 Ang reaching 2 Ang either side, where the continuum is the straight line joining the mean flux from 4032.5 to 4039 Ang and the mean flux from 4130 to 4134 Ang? 1.0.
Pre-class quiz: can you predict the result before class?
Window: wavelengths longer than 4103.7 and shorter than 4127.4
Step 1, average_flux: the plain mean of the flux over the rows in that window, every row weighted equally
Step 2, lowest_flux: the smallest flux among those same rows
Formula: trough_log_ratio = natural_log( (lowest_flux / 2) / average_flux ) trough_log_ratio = -0.79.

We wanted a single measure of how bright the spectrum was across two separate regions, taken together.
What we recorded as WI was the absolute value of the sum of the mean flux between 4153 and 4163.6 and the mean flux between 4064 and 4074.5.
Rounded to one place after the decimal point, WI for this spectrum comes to 12.0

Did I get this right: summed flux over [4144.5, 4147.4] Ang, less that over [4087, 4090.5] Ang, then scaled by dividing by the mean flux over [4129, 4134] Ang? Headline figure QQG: -1.4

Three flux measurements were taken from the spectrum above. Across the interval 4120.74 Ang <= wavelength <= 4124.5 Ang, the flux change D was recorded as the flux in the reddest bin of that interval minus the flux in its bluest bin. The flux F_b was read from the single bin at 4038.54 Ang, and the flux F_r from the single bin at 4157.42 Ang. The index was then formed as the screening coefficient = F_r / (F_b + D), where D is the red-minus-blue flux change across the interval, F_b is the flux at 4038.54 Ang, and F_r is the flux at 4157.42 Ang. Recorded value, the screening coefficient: 1.07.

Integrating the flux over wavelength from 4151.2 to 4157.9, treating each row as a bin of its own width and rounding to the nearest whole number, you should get 41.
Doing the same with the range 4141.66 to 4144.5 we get 18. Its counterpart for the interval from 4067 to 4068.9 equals 11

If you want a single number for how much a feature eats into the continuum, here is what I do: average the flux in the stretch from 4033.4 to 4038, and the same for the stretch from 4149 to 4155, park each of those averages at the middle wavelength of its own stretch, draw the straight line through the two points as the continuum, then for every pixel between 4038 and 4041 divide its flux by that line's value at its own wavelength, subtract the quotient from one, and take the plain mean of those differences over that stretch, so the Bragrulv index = -0.10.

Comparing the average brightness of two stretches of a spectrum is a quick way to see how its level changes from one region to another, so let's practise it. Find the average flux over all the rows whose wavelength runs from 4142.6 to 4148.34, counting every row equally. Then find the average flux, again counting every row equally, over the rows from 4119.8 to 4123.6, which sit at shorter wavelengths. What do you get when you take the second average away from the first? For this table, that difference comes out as -0.51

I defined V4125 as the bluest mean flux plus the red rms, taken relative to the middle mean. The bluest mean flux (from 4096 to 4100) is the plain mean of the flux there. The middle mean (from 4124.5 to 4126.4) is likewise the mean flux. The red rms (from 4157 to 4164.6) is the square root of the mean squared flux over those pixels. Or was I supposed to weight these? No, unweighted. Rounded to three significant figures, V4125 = 1.83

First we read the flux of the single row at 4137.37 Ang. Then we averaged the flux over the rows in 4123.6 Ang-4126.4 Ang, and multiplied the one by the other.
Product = 49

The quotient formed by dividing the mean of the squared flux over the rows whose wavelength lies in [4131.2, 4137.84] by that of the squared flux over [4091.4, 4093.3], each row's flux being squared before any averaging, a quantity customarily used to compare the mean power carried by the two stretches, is 0.93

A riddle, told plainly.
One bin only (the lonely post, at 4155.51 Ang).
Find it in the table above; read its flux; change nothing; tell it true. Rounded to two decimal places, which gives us 6.03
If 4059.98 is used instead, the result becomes 6.45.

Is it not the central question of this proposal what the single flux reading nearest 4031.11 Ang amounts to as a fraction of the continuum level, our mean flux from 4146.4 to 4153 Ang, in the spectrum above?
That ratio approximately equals 0.83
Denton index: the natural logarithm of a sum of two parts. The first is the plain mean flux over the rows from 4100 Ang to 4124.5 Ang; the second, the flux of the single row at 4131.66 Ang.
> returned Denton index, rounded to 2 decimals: 2.55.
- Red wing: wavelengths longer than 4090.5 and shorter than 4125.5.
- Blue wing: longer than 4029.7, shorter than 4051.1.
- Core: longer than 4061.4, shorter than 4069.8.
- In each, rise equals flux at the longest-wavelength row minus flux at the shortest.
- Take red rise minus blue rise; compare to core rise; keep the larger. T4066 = -1.0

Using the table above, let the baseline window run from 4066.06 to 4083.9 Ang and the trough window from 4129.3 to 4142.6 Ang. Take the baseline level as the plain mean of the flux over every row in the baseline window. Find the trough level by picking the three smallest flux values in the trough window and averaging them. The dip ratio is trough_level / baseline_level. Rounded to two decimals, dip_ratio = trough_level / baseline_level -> 1.01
